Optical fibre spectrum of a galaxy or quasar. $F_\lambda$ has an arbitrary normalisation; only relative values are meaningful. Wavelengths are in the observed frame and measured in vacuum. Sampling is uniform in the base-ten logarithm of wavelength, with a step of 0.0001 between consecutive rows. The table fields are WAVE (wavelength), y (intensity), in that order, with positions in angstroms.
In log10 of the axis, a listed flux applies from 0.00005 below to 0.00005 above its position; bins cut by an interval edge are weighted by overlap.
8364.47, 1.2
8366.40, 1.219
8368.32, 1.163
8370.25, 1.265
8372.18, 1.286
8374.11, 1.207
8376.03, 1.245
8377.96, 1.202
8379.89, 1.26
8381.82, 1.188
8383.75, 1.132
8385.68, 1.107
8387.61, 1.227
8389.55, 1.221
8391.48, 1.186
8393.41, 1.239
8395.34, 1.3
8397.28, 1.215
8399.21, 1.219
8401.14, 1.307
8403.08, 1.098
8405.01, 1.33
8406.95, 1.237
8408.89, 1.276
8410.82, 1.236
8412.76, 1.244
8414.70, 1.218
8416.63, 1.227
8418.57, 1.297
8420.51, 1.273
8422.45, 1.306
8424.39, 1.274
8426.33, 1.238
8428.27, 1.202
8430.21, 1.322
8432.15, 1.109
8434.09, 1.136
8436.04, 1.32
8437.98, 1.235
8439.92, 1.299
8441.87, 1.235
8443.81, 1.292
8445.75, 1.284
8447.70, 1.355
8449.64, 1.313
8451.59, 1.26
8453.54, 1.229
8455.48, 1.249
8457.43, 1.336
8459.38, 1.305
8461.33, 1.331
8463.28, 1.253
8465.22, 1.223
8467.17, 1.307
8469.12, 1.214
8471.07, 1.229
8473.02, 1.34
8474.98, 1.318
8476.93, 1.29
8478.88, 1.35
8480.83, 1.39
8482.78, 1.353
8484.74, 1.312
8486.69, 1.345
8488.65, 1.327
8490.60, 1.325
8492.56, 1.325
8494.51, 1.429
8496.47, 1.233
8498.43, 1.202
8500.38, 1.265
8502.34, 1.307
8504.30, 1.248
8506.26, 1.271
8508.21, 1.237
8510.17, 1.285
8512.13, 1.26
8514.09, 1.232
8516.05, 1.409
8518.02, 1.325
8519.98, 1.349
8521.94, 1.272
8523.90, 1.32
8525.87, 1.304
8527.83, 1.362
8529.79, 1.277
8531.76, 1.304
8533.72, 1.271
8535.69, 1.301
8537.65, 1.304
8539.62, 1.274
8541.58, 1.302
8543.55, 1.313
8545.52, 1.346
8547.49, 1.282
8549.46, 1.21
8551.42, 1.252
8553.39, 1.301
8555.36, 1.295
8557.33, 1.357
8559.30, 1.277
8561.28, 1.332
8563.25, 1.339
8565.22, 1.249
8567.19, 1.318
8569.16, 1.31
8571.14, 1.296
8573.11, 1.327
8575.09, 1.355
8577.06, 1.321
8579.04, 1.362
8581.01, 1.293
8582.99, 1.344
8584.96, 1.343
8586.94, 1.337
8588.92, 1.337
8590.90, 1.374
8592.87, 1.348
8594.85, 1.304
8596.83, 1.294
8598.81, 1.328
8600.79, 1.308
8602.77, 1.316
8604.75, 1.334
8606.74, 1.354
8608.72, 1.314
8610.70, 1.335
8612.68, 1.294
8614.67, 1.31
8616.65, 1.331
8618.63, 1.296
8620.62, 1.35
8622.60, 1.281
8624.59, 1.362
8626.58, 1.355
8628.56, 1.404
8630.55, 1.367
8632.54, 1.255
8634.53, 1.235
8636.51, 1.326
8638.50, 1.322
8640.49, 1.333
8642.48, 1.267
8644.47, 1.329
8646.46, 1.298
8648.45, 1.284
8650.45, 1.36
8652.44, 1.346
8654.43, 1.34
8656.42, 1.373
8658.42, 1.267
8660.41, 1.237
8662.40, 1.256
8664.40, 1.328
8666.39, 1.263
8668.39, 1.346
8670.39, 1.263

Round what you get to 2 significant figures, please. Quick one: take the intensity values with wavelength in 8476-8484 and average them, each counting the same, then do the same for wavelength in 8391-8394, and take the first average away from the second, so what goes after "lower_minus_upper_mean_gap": -0.13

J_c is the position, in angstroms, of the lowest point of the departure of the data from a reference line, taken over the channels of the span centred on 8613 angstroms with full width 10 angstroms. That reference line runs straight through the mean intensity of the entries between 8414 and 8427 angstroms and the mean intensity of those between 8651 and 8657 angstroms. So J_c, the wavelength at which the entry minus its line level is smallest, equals 8612.68 angstroms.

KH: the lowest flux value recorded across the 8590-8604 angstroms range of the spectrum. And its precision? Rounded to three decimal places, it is 1.294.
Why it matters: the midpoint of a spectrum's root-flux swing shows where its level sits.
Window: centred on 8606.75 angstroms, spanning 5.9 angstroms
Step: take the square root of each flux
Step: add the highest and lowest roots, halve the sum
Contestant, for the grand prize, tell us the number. 1.15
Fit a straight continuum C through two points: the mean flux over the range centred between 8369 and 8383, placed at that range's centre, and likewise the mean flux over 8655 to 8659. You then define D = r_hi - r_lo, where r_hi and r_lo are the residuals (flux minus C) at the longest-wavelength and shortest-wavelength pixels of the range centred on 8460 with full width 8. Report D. -0.08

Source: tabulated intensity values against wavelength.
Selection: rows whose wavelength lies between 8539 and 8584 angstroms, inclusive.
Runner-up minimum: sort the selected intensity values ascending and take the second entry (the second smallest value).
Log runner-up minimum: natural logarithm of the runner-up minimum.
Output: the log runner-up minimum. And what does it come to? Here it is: 0.222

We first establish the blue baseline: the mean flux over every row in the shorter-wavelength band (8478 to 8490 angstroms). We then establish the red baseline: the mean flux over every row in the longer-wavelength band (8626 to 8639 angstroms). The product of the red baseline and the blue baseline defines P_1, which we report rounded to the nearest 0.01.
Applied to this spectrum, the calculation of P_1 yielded 1.78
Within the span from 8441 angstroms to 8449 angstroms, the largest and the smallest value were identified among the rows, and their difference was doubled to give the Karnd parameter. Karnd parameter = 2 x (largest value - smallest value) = 0.240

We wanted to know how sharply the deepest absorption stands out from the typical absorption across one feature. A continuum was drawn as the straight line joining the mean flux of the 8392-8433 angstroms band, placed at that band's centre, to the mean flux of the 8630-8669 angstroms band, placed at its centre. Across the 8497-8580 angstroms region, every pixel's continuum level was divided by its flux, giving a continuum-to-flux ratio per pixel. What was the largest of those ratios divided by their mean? 1.07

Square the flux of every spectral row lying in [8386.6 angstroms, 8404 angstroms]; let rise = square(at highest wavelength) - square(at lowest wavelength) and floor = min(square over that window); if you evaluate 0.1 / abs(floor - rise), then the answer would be 0.066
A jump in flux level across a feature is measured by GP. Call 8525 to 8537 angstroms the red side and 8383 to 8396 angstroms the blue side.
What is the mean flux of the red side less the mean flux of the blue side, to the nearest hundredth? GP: 0.10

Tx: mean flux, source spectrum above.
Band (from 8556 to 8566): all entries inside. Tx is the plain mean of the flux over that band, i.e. 1.31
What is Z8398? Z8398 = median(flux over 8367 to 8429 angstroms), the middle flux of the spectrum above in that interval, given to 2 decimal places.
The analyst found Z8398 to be 1.24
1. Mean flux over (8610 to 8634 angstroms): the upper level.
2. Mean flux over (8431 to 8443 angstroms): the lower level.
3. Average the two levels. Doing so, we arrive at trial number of 1.28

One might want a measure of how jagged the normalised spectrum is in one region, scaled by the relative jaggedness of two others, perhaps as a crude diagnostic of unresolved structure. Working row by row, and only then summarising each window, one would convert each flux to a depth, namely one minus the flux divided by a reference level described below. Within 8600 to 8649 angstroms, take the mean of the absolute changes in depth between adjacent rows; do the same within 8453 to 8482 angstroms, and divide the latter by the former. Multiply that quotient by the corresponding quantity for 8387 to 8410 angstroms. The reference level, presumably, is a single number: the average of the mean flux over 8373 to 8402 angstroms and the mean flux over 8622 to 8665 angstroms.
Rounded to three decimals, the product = 0.087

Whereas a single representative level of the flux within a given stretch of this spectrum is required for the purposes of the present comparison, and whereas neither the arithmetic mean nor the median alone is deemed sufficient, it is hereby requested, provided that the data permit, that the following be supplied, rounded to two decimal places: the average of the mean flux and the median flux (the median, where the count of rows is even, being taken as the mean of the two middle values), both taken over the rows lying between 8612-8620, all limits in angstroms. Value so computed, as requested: 1.31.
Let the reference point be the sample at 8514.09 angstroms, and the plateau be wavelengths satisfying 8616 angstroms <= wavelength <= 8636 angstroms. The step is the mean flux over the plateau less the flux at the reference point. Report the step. 0.092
